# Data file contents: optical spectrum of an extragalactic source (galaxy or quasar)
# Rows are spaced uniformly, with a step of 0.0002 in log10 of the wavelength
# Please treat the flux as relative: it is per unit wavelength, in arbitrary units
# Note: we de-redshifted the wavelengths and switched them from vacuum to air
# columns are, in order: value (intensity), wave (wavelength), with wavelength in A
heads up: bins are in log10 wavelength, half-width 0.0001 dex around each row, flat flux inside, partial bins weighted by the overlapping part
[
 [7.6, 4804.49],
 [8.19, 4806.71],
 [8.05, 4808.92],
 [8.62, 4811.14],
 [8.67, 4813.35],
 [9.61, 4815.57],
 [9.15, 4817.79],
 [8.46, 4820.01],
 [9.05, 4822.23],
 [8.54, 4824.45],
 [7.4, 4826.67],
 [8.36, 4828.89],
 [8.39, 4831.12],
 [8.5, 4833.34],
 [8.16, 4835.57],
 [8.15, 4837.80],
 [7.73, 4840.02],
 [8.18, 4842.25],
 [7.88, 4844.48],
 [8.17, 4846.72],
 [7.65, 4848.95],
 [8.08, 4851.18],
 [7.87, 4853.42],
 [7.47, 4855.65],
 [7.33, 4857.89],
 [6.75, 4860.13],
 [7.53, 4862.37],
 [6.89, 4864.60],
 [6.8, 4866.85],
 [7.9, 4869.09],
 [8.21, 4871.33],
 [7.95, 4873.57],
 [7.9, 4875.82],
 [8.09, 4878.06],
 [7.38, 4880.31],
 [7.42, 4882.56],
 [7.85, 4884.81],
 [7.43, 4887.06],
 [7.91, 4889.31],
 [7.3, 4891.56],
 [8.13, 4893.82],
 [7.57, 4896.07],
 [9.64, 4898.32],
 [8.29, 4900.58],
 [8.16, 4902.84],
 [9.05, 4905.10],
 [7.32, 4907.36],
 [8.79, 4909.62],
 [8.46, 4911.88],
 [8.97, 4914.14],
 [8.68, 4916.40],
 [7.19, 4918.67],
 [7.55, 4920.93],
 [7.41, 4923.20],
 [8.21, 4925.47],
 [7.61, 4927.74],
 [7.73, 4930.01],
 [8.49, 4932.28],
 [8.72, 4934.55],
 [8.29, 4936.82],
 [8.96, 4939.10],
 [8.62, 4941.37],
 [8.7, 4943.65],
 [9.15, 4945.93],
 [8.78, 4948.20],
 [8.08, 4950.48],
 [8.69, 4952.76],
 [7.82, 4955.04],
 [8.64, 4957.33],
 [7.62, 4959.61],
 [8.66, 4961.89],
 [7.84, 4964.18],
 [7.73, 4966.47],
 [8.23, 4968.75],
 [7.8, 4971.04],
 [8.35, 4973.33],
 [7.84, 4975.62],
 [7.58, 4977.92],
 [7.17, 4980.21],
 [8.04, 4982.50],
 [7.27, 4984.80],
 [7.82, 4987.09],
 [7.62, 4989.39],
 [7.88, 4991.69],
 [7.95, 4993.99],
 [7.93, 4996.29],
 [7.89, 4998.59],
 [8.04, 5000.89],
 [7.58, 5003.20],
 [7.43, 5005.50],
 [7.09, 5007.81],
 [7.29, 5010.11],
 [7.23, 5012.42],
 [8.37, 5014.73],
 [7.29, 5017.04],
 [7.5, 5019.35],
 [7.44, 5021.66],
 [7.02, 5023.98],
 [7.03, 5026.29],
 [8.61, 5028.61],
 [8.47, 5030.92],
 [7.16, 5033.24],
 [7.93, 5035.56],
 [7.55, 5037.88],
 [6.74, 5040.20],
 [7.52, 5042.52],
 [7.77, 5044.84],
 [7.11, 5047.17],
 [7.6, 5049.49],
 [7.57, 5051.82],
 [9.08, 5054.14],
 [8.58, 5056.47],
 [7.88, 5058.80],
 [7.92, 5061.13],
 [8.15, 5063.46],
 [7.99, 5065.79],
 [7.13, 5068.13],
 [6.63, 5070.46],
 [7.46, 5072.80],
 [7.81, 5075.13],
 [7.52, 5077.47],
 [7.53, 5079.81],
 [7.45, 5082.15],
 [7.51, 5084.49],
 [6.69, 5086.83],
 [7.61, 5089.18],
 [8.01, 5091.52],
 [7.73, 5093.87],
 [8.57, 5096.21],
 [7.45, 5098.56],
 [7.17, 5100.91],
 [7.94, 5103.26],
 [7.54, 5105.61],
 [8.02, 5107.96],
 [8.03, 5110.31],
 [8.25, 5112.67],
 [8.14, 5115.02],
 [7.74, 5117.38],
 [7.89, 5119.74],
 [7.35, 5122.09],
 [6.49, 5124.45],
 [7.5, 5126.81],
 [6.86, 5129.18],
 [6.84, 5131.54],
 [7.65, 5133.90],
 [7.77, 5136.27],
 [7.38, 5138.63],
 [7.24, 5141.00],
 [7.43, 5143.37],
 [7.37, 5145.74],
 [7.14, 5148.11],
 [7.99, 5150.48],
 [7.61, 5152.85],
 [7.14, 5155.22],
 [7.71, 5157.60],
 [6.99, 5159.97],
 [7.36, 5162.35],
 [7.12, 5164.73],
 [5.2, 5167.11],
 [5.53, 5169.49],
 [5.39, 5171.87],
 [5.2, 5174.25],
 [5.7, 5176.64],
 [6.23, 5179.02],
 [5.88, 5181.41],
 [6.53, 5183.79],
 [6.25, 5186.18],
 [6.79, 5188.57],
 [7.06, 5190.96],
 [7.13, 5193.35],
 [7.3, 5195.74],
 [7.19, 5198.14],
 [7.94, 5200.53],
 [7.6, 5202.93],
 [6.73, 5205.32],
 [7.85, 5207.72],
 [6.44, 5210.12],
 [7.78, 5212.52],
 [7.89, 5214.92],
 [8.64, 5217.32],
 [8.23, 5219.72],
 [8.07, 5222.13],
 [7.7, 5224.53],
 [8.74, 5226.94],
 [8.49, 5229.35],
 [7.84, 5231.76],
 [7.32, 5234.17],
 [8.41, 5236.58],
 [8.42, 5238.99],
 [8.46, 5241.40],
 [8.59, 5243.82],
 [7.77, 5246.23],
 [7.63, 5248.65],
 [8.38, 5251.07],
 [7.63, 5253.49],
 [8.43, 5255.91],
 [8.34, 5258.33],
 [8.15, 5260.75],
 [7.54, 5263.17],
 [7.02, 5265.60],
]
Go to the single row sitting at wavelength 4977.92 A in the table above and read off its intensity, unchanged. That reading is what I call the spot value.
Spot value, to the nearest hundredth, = 7.58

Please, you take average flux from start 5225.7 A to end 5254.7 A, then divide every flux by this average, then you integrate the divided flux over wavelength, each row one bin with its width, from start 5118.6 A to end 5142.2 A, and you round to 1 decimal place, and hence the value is 21.2 A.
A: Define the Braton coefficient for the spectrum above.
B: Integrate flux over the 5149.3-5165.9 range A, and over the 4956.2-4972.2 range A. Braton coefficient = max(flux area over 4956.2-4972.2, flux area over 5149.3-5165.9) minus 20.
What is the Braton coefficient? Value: 109.2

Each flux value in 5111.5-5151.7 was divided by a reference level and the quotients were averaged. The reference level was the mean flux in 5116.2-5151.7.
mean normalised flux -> 1.01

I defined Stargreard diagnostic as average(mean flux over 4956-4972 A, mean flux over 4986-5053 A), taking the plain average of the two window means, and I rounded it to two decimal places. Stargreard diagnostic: 7.84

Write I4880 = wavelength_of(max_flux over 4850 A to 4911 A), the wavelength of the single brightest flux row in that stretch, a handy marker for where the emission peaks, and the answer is 4898.32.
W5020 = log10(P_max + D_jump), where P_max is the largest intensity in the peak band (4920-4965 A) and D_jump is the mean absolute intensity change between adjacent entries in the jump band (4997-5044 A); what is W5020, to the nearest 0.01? 0.99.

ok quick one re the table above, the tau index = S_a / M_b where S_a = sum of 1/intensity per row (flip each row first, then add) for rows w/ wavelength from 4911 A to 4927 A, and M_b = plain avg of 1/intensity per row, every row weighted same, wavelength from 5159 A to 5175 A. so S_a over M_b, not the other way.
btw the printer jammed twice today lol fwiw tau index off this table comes 5.2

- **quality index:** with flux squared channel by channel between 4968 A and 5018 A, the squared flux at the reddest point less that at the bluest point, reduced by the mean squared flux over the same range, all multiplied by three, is -223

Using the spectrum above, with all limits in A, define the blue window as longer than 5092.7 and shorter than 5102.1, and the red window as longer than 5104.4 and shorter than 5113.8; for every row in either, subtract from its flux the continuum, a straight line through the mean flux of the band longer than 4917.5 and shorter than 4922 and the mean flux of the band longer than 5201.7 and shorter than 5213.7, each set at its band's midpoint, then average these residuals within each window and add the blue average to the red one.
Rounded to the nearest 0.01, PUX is 1.06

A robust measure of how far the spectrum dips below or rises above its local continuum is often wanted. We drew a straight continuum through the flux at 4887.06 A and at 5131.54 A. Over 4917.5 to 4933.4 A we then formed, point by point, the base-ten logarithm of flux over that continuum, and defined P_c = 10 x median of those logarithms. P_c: 0.16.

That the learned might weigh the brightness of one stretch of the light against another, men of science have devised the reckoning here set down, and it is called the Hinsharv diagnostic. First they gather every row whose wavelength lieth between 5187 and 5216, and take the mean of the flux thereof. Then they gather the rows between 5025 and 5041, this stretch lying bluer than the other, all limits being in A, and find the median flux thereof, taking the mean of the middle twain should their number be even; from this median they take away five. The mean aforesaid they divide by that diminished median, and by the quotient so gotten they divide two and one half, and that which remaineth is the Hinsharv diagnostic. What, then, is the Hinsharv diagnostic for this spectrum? 0.87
